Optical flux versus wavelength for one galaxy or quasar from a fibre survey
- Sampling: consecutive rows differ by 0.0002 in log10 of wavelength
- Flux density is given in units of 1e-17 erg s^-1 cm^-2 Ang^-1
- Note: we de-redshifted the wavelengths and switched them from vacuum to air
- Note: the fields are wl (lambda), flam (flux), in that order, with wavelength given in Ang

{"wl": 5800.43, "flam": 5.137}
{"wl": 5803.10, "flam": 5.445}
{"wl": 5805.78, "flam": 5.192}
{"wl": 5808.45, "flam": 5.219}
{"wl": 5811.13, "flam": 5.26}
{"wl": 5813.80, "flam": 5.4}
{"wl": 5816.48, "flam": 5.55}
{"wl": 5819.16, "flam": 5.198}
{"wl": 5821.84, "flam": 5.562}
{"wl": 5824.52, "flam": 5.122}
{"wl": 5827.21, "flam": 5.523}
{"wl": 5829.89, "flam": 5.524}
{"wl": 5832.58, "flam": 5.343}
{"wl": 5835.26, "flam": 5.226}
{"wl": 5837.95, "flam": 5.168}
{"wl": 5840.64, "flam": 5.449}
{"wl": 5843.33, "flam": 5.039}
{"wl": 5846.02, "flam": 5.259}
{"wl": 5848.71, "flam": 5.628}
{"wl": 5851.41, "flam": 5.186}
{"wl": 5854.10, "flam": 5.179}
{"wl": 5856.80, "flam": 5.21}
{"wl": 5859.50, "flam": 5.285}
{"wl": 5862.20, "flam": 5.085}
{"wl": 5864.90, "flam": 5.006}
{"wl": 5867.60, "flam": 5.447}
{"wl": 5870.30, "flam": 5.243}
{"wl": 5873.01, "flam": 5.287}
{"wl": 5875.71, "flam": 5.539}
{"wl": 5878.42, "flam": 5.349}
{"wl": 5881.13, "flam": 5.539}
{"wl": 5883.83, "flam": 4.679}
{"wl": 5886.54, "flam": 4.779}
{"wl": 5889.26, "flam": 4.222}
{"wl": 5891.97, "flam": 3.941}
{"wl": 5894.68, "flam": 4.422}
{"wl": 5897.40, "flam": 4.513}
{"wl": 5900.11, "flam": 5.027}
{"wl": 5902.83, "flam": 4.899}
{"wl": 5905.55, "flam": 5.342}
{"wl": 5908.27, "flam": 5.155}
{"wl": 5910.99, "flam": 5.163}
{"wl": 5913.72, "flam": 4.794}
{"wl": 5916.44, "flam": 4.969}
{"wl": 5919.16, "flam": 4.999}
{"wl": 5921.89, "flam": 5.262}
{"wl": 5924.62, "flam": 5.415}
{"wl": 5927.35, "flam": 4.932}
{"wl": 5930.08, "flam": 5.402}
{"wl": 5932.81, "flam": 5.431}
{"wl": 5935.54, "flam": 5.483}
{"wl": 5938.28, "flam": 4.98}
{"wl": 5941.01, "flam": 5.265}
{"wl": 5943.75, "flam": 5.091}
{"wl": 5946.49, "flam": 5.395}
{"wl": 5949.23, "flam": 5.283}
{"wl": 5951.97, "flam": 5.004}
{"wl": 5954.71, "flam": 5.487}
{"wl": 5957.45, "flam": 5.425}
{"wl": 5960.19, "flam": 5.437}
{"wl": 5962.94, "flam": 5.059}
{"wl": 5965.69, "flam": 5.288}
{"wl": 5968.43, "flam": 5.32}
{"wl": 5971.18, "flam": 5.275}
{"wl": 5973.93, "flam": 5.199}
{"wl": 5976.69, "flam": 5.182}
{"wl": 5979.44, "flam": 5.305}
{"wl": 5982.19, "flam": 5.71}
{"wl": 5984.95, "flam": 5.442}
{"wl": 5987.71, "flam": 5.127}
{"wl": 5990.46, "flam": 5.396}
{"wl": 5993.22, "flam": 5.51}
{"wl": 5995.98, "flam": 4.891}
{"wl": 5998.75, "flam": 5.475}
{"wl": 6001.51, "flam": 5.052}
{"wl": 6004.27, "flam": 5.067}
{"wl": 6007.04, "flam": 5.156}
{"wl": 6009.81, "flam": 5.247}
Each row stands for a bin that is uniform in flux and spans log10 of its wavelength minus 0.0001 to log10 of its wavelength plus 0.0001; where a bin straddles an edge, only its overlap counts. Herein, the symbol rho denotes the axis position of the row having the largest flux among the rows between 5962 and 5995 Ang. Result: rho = 5982.19 Ang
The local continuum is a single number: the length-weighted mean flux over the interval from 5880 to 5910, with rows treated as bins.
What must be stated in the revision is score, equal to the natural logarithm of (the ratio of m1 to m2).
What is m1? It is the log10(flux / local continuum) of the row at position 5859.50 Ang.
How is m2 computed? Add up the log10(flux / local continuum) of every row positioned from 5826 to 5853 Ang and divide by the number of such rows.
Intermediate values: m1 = 0.0441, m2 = 0.048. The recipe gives -0.08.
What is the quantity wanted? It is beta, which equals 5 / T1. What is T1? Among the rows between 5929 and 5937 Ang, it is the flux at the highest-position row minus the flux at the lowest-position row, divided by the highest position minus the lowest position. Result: 337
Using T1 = 0.01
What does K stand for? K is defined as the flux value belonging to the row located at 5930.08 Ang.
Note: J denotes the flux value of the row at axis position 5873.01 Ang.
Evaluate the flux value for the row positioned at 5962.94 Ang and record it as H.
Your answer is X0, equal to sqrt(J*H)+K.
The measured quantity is 10.6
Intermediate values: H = 5.059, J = 5.287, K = 5.402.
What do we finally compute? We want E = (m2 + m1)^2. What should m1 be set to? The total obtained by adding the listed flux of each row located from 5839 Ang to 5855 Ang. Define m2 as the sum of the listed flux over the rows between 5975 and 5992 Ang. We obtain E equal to 4083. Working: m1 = 31.7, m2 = 32.2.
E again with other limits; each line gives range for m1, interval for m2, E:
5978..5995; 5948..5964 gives 4120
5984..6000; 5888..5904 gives 3465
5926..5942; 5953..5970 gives 4033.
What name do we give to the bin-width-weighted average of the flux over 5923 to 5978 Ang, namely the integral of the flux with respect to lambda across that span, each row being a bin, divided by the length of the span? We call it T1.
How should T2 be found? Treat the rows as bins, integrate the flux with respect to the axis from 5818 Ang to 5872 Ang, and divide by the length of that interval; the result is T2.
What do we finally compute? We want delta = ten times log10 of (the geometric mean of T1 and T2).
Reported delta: 7.22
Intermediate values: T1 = 5.27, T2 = 5.28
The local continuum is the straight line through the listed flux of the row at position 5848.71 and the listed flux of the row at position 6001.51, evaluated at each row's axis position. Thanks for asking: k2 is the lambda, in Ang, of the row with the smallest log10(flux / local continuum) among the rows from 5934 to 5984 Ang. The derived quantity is 5938.28 Ang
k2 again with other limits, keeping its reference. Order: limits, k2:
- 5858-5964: 5891.97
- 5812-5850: 5843.33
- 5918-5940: 5927.35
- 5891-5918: 5891.97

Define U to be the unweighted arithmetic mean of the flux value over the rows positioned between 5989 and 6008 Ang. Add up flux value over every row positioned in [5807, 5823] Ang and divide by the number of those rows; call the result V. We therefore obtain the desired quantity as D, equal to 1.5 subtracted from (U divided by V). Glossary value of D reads -0.53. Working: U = 5.22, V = 5.4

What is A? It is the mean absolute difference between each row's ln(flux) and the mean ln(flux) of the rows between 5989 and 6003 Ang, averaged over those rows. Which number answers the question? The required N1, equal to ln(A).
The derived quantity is -3.1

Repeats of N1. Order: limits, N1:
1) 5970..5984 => -3.6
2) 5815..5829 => -3.4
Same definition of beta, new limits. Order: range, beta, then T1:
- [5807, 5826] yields -828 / -0.01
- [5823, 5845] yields -1133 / 0.00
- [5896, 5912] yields 105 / 0.05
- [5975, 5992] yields 322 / 0.02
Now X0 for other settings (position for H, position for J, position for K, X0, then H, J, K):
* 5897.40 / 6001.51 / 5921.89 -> 10.0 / 4.513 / 5.052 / 5.262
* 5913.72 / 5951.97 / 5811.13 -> 10.2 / 4.794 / 5.004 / 5.26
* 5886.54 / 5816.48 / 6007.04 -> 10.3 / 4.779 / 5.55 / 5.156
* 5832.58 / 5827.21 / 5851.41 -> 10.6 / 5.343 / 5.523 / 5.186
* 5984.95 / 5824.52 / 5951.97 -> 10.3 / 5.442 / 5.122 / 5.004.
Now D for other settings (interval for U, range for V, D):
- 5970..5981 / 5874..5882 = -0.54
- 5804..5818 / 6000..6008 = -0.45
